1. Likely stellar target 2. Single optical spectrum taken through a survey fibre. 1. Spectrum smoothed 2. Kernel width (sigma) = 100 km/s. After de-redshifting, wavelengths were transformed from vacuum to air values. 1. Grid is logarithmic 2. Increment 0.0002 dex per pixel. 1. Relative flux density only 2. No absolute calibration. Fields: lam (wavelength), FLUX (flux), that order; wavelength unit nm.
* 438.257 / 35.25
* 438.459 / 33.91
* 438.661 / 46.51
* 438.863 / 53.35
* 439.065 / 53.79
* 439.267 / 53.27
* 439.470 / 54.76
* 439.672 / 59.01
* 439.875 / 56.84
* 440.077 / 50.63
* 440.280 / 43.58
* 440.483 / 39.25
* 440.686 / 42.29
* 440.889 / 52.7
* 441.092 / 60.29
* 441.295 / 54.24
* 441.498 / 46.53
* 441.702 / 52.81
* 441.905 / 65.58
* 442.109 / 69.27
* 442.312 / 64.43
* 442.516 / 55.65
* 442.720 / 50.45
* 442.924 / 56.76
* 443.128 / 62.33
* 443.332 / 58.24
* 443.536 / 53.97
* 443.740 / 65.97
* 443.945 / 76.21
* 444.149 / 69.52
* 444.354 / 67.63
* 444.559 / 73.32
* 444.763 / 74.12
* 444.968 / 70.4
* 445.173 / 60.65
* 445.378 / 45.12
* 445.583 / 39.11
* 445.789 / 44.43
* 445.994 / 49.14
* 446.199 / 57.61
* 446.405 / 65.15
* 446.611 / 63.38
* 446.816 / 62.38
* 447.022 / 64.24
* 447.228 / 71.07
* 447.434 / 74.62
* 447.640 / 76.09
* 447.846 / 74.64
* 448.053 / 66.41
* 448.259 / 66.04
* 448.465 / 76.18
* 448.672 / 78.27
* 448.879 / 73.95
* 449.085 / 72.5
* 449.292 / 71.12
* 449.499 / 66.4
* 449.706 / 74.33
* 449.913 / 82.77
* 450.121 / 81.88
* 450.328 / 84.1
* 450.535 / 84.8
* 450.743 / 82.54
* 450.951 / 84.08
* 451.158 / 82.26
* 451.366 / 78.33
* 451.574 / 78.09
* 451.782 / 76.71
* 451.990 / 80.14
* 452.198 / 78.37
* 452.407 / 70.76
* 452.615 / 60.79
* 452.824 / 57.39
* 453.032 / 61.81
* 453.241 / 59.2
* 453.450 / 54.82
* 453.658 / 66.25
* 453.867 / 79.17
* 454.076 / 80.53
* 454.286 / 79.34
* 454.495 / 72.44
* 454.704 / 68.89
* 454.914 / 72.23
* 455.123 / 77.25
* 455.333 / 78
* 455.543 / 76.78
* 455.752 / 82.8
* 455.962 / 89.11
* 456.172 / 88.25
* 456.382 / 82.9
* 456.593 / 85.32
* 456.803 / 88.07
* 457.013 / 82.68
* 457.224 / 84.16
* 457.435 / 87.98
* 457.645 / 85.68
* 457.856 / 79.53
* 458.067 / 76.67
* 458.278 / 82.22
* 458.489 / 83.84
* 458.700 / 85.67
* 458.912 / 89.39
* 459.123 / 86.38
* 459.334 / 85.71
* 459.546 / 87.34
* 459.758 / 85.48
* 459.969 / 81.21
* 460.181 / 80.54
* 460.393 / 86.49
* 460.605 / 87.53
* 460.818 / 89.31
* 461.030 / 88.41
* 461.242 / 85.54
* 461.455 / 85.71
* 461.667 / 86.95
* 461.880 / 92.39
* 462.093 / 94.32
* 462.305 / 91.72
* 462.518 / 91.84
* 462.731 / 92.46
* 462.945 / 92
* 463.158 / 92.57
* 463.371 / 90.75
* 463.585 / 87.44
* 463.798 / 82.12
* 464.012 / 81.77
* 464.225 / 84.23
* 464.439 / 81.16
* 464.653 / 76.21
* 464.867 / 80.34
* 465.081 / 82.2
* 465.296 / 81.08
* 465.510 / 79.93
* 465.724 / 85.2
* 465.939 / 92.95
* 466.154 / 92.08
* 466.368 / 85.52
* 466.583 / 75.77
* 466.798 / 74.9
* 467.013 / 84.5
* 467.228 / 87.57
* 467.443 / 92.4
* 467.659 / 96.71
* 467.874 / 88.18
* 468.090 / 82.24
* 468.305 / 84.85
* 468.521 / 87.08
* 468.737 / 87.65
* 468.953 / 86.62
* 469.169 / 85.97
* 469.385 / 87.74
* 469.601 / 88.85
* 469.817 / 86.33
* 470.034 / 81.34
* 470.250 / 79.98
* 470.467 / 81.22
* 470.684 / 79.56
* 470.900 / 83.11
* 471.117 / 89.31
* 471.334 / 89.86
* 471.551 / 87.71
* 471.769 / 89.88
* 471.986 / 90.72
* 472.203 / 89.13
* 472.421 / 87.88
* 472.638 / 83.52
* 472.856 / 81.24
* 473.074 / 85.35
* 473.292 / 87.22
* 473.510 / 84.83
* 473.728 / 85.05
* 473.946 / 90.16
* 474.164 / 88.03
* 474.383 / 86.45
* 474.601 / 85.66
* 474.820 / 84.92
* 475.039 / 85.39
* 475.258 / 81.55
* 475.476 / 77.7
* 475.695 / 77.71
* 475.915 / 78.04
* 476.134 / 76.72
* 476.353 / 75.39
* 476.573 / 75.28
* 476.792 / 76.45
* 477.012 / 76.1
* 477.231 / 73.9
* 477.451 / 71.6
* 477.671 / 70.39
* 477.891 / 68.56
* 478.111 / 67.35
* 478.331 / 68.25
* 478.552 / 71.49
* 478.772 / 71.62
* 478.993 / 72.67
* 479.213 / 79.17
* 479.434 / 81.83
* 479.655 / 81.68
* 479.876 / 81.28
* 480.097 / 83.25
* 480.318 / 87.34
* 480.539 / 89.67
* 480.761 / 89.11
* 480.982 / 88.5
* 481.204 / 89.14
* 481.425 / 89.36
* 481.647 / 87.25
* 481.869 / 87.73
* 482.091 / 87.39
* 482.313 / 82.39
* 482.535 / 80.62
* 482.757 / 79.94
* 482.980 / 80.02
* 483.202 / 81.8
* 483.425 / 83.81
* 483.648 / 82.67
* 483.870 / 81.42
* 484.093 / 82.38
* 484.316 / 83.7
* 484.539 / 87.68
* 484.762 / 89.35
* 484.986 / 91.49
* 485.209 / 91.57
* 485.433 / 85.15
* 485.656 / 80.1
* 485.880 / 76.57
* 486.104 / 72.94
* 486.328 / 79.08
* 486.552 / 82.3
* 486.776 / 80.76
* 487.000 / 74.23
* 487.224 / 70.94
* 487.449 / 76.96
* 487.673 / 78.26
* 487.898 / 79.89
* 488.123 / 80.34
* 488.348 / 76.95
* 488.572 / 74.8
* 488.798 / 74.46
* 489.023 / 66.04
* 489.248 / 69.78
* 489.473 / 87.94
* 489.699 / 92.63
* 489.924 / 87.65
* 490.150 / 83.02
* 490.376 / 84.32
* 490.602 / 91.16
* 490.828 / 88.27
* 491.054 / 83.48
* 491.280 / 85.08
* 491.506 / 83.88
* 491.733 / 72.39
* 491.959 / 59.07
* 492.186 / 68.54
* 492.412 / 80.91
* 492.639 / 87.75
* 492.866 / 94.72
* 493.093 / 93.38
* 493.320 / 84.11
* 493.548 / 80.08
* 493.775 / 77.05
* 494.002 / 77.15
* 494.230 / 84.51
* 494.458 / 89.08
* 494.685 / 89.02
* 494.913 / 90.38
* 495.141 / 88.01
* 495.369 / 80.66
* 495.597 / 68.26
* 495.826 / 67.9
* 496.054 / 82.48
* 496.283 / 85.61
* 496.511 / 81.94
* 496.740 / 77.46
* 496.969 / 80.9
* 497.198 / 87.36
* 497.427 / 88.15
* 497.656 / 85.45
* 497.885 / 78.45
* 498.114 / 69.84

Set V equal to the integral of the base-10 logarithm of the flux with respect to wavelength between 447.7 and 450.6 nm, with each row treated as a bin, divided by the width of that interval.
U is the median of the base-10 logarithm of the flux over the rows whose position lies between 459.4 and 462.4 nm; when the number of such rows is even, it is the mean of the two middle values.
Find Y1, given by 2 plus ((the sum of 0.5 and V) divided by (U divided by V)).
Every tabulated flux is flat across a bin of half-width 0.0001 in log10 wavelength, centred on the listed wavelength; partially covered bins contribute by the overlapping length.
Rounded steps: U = 1.94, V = 1.87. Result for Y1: 4.29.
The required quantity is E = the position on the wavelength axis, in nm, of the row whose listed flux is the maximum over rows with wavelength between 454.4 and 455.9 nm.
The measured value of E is 455.752 nm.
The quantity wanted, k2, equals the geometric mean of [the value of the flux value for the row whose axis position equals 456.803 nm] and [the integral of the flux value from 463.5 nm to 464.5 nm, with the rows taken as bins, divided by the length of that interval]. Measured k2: 86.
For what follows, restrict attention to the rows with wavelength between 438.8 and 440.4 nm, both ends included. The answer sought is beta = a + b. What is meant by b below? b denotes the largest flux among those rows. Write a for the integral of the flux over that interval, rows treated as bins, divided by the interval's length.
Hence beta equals 112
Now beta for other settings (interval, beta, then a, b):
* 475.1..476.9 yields 159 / 78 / 81.55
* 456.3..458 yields 172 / 84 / 88.07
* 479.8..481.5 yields 177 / 87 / 89.67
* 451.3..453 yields 152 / 72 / 80.14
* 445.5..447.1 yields 121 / 56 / 65.15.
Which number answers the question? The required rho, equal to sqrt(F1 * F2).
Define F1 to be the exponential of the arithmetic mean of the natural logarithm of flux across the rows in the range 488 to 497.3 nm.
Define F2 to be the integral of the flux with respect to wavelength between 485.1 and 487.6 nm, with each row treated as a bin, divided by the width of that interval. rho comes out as 80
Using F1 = 81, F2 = 79.1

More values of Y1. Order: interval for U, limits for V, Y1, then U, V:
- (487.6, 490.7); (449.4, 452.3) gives 4.40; 1.90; 1.90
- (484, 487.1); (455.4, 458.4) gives 4.43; 1.92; 1.92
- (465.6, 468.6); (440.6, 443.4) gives 4.03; 1.94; 1.75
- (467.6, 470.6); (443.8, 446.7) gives 4.09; 1.94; 1.78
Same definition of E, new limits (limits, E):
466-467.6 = 467.443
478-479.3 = 479.213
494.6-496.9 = 494.913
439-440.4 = 439.672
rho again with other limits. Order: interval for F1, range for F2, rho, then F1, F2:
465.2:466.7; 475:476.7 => 81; 84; 78.2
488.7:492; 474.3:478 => 79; 80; 77.7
